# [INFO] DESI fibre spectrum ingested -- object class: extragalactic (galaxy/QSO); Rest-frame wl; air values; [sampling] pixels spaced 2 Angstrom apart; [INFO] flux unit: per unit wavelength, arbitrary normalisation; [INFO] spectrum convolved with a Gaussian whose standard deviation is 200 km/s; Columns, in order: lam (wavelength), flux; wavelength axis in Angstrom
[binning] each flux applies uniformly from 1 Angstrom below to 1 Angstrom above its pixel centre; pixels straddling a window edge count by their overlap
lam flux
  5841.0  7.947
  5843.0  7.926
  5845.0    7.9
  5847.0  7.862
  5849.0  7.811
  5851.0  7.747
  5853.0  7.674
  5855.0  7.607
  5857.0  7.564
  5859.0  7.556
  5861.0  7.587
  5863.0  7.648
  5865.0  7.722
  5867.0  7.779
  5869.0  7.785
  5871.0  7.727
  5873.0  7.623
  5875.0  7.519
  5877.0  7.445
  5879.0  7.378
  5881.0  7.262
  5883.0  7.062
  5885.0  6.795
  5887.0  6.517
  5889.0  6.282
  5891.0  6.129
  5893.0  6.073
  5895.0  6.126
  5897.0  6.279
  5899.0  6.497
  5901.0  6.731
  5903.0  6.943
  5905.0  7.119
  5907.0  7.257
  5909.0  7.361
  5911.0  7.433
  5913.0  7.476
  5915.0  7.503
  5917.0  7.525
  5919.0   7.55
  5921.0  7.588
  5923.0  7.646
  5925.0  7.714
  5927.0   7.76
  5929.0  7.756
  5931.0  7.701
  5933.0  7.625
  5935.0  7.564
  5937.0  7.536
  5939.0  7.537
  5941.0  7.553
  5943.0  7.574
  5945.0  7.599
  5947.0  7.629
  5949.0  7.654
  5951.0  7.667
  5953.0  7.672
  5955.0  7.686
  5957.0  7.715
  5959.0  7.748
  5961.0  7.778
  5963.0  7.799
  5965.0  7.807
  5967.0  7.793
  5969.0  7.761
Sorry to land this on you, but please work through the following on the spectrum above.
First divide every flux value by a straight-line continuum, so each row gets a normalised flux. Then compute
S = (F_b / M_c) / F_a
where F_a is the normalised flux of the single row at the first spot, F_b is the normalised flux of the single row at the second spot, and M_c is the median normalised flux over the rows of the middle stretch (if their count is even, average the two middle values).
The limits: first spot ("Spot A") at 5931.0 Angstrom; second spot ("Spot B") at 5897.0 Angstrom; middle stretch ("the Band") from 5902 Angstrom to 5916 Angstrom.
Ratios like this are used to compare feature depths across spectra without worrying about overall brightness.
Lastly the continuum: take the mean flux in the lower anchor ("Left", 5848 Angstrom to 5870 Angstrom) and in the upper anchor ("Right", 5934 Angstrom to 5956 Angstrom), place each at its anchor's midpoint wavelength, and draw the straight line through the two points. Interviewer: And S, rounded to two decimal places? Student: 0.84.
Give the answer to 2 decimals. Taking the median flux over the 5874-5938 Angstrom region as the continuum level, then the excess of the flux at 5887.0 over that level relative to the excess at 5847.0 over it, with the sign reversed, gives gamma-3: 1.95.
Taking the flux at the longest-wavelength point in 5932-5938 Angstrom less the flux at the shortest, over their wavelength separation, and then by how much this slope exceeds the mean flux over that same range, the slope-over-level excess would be -7.60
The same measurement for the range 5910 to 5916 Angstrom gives -7.45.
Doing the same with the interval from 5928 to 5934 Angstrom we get -7.73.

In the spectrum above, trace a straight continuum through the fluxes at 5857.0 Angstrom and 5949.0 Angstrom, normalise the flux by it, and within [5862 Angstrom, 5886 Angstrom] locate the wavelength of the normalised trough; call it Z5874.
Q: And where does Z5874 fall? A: 5885.0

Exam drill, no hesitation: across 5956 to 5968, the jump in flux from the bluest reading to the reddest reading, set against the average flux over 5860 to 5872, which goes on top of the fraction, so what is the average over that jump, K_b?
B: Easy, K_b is 99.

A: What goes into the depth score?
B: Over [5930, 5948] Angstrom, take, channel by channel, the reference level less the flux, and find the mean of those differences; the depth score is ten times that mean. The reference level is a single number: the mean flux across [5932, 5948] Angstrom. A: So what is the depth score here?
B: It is -0.14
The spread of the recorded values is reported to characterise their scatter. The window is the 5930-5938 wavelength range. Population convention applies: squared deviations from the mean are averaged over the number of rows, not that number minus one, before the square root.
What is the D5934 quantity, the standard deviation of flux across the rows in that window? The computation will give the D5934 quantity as 0.063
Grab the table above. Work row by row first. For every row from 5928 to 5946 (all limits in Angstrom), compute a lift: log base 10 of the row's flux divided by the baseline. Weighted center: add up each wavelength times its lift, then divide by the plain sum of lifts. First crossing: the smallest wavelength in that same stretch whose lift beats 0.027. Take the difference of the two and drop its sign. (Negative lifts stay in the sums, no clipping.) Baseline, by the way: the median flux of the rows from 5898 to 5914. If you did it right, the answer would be 7.4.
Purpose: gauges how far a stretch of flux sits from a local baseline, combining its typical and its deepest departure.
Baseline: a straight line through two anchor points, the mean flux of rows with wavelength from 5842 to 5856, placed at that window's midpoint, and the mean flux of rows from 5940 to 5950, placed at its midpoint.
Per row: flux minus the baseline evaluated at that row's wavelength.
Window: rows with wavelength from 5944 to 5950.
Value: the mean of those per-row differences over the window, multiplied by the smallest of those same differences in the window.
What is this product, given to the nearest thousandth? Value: 0.000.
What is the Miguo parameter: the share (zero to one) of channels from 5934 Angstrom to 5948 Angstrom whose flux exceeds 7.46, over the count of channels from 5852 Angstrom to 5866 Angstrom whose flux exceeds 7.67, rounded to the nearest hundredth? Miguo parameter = 0.50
